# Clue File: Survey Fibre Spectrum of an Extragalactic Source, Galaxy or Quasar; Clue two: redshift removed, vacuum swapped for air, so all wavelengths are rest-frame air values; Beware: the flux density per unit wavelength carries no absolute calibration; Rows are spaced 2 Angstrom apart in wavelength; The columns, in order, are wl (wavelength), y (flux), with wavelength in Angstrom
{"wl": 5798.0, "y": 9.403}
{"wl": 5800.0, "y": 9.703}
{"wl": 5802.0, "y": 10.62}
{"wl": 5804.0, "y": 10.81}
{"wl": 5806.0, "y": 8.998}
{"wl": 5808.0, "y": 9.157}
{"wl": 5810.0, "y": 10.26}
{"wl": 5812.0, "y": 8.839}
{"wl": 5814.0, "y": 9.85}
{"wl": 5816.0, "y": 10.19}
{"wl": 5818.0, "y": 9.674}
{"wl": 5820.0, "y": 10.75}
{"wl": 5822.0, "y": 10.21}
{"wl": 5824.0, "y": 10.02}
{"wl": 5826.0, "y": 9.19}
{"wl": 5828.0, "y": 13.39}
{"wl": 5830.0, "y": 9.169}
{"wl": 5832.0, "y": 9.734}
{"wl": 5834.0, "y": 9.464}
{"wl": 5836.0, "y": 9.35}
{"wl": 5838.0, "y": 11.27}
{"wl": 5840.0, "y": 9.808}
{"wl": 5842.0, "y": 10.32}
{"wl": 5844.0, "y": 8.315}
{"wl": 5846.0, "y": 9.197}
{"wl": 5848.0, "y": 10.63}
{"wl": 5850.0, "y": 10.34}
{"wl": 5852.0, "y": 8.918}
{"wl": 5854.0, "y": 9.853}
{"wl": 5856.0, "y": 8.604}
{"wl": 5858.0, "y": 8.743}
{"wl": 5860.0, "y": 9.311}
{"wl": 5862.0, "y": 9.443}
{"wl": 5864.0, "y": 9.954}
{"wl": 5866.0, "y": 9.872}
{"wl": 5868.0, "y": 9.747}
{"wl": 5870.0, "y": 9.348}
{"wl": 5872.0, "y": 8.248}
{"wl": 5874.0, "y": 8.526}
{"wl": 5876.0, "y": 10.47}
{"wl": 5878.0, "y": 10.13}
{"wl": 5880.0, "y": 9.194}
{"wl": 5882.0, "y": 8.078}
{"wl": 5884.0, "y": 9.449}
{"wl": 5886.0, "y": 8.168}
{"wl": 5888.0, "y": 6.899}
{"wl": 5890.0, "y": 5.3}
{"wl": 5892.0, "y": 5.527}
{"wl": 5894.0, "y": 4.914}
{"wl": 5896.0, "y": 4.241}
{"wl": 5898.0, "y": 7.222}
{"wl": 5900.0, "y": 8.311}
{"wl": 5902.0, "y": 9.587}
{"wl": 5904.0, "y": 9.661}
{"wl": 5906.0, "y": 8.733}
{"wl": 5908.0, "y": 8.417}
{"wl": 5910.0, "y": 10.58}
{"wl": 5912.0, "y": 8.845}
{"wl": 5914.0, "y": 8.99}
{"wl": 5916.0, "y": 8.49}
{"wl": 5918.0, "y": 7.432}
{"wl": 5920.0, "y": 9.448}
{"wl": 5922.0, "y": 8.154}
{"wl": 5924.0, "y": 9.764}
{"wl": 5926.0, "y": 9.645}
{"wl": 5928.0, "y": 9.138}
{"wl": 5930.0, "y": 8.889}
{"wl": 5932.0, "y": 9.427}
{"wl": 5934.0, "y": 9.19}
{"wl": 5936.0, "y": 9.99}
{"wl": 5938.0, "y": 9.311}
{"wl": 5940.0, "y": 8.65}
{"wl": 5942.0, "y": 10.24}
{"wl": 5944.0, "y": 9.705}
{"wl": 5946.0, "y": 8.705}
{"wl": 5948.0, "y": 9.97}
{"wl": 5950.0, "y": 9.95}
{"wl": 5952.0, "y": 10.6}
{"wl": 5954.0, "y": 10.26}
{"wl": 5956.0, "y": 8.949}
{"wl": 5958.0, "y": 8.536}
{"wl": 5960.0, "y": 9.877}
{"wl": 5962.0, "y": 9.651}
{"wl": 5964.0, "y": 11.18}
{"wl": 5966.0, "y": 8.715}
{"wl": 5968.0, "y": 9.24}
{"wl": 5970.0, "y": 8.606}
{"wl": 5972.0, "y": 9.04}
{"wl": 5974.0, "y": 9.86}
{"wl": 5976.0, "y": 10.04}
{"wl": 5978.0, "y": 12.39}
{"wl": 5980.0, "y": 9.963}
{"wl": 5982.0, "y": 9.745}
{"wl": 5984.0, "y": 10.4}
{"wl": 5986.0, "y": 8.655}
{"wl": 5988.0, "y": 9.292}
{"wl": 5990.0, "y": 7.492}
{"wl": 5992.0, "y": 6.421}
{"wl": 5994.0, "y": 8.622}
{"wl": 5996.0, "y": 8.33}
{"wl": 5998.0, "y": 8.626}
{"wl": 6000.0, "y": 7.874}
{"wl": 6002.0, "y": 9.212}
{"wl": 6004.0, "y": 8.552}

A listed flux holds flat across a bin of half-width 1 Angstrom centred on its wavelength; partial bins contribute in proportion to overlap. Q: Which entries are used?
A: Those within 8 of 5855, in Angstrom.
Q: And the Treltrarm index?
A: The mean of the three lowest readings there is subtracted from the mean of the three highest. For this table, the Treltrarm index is 1.5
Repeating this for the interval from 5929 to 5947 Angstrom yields 1.2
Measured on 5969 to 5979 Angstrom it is 1.6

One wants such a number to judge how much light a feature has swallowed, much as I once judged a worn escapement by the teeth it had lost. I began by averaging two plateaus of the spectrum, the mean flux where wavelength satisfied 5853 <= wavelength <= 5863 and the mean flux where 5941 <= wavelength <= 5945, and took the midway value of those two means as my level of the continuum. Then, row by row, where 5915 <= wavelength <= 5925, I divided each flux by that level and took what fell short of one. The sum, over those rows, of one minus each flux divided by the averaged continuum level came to 0.5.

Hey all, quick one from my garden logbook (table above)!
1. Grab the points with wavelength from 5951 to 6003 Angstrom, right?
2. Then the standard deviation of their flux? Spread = 1.2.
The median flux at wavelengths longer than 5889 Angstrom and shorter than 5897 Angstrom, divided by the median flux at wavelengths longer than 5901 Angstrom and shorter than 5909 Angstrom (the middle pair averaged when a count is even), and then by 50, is 0.0112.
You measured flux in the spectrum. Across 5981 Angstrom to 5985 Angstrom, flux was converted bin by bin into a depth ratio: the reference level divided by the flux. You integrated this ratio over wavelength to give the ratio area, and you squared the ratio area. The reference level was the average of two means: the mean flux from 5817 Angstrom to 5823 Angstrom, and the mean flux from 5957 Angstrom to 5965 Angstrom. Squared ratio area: 16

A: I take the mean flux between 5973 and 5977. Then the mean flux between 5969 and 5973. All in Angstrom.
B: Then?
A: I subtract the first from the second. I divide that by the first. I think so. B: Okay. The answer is -0.11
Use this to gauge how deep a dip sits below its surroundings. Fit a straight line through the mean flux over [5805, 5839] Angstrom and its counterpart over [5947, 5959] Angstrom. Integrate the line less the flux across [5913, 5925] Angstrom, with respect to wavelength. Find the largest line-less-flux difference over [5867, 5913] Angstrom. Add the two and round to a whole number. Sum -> 18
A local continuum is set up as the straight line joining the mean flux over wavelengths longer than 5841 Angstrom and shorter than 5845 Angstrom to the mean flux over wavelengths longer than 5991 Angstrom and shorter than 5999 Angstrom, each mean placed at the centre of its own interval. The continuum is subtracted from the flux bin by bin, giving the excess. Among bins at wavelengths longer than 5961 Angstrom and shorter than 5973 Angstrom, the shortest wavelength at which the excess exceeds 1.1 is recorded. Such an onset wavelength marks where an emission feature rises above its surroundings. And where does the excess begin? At 5962.0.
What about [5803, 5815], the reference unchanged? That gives 5804.0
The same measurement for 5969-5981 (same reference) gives 5974.0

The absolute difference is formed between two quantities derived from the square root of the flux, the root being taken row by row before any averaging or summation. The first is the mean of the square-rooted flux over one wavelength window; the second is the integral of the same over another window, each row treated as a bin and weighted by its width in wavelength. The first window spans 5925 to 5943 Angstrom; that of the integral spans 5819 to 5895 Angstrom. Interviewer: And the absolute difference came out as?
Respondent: 227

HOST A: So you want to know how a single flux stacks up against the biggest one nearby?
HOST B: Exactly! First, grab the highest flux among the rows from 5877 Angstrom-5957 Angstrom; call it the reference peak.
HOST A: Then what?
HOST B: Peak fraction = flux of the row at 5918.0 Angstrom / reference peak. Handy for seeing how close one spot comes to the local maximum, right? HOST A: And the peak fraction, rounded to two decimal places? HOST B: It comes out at 0.70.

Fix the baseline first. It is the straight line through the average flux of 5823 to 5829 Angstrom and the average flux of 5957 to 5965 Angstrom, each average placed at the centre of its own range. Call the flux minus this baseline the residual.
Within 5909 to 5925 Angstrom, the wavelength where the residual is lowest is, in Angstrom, 5918.0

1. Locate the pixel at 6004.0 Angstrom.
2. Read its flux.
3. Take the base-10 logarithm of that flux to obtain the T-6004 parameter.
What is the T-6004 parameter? 0.93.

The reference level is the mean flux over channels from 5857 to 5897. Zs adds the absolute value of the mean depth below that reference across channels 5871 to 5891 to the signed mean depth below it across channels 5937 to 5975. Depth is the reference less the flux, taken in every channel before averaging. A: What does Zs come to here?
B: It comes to -1.1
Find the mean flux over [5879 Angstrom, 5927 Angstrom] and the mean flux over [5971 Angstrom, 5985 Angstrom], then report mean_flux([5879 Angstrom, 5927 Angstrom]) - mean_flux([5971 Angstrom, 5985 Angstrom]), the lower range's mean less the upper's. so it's -2.1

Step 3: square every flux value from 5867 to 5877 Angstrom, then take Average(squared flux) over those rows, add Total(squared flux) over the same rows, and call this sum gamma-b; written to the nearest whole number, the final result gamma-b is 519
